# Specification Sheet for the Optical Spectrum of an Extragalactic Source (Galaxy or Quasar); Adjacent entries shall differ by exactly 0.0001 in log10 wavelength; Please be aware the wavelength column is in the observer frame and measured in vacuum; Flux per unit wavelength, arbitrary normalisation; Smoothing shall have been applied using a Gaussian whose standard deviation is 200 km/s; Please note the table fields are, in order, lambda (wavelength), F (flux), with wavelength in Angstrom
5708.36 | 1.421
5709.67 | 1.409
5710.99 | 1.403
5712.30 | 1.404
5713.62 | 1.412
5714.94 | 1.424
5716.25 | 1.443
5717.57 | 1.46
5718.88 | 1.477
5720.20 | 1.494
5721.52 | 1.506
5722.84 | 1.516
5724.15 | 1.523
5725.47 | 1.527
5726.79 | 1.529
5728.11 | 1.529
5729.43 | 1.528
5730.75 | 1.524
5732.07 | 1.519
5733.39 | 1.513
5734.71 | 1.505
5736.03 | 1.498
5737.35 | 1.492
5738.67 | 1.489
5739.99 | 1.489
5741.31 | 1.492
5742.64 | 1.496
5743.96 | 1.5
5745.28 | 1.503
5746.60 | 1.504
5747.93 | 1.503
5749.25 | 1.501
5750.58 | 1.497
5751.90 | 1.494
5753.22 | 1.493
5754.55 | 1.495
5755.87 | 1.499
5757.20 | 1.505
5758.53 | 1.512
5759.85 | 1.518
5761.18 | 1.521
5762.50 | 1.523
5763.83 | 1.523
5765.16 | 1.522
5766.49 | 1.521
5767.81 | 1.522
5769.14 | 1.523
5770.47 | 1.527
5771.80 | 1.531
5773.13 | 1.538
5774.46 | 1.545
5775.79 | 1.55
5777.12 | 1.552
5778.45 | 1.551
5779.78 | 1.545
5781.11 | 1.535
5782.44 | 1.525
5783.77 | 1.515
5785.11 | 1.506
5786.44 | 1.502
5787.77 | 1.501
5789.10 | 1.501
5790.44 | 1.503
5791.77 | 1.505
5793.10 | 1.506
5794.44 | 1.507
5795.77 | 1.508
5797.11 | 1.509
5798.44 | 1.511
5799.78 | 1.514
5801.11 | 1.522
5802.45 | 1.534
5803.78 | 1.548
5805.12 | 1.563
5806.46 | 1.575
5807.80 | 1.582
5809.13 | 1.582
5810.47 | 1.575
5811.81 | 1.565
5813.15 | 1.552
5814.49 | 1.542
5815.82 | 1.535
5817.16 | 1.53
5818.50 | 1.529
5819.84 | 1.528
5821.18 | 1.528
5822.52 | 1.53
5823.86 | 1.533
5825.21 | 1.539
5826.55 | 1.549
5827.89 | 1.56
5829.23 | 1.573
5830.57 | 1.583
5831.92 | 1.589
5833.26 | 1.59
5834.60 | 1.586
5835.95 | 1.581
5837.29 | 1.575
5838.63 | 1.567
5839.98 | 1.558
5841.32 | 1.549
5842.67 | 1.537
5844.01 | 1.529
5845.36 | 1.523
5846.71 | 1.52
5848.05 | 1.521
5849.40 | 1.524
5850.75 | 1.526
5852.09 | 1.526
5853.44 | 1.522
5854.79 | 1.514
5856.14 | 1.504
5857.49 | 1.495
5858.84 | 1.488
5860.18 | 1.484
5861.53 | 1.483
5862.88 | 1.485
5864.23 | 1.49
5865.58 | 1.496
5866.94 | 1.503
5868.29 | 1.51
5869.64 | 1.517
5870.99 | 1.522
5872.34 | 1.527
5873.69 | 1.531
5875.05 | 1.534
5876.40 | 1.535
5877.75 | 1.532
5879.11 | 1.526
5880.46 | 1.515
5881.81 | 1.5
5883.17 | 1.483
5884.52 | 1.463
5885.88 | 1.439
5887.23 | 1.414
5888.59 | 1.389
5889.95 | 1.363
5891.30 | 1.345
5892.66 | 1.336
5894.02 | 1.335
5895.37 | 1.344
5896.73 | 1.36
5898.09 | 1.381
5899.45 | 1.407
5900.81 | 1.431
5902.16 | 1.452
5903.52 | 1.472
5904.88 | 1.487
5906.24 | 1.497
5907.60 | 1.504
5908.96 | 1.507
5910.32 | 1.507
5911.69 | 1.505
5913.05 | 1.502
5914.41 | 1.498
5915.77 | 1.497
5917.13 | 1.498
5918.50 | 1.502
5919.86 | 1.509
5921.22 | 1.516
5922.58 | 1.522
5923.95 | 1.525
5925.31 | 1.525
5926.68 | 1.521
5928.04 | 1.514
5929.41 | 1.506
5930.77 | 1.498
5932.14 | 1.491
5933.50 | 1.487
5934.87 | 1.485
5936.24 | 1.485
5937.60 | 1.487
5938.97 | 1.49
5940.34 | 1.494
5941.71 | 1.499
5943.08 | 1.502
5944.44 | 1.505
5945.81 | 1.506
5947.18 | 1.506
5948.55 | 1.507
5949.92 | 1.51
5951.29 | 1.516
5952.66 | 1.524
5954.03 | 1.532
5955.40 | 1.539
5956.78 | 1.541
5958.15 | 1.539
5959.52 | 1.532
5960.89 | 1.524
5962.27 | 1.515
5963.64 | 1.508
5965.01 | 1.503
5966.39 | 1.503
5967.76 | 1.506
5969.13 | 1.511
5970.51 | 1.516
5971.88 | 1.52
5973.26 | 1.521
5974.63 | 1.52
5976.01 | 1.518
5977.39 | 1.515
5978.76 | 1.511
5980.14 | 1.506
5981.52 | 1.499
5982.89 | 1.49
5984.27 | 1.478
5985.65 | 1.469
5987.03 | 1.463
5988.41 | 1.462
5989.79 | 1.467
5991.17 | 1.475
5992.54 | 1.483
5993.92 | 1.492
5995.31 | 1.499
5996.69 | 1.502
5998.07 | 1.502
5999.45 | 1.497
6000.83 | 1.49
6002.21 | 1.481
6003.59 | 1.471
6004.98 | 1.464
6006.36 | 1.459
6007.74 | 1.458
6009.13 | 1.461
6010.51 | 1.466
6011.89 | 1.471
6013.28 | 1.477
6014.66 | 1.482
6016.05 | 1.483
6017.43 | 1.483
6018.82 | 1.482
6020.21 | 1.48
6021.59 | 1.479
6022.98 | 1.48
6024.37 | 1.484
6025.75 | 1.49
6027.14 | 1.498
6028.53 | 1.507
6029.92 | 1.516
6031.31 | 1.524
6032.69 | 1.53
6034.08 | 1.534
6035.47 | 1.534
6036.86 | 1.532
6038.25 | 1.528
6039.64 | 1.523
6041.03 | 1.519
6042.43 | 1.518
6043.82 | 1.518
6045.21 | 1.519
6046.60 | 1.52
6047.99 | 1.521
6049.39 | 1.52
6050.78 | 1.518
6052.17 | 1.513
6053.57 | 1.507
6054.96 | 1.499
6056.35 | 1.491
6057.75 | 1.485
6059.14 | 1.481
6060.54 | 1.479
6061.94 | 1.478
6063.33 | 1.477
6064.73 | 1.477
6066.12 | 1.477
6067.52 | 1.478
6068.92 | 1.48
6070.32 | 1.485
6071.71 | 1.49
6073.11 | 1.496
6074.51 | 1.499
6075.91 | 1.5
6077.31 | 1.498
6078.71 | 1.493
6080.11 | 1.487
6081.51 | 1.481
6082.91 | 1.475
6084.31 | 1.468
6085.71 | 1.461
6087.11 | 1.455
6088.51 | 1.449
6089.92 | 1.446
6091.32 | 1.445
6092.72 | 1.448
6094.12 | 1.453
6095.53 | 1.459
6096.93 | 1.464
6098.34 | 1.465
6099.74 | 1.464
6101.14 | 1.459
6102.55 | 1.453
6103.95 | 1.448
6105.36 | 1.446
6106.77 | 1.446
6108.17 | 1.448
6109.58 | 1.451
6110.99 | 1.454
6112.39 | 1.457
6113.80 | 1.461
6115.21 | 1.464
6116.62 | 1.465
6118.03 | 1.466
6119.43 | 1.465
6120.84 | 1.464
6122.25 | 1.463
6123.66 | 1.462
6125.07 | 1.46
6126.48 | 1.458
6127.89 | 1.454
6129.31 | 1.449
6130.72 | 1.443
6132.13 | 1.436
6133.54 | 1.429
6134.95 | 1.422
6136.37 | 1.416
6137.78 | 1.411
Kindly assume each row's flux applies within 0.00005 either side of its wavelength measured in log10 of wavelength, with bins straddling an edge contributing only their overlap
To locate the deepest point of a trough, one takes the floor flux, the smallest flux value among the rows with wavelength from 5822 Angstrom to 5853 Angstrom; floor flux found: 1.52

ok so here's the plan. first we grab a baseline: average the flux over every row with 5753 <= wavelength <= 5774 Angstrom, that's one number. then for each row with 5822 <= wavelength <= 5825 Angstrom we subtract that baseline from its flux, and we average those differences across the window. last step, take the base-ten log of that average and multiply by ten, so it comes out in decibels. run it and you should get -18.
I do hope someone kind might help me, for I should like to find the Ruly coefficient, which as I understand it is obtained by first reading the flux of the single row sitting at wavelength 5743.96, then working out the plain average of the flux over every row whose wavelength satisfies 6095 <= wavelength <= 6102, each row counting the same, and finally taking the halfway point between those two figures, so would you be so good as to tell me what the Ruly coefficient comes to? 1.48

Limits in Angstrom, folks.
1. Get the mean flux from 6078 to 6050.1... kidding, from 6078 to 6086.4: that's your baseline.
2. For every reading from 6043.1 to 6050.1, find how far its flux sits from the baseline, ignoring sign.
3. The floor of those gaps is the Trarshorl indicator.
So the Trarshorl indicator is 0.040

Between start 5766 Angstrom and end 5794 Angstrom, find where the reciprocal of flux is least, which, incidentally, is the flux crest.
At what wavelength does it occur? 5777.12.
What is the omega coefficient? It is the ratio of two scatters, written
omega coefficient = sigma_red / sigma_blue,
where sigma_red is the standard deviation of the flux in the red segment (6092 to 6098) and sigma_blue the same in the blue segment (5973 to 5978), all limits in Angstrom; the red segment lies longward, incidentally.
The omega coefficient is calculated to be 2.64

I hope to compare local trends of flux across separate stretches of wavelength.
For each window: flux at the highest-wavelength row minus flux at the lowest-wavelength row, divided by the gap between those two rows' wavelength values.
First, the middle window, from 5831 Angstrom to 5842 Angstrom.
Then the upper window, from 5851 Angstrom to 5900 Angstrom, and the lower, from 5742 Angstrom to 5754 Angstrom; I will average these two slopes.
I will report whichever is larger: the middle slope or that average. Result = -0.0014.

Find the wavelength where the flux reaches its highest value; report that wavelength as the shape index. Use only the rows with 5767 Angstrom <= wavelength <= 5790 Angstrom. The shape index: 5777.12 Angstrom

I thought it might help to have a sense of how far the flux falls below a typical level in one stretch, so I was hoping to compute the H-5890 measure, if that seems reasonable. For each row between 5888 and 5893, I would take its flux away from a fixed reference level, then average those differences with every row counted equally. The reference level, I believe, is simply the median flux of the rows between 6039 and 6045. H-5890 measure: 0.16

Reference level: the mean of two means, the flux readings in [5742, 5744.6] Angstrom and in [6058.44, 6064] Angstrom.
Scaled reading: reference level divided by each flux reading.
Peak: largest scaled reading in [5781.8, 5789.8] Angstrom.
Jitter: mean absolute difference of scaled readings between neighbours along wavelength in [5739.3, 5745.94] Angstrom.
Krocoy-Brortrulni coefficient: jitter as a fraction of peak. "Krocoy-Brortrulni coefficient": 0.0023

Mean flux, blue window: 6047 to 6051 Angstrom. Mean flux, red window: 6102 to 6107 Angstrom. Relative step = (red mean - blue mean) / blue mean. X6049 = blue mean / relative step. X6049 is -32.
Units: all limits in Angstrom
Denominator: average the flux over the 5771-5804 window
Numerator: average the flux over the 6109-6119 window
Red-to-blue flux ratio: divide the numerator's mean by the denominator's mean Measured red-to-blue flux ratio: 0.96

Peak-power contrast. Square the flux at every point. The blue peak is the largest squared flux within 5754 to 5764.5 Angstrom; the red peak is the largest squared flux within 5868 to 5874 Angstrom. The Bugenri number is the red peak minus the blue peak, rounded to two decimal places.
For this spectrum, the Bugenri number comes 0.02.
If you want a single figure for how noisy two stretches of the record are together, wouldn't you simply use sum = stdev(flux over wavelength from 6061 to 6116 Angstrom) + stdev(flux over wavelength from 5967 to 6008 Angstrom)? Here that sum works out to 0.038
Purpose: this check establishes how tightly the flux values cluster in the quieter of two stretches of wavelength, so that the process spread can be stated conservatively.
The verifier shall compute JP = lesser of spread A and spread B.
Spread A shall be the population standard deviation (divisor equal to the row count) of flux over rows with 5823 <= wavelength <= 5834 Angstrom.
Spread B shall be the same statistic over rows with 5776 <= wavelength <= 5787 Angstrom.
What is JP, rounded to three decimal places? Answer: 0.019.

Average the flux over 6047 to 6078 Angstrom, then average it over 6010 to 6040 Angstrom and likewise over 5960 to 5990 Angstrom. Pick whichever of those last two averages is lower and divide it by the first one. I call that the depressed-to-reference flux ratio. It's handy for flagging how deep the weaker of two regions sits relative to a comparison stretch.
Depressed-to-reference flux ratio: 1.00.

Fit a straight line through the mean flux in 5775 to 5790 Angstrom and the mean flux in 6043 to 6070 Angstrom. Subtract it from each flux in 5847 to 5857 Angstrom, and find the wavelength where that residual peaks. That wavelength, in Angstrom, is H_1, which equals 5852.09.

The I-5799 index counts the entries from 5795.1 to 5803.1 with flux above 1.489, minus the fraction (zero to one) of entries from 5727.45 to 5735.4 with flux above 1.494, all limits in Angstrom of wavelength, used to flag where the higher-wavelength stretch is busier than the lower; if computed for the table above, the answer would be 5.00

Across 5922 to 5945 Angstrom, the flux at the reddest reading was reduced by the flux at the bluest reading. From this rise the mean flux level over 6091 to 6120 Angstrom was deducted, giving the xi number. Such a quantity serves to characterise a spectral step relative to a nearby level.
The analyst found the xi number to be -1.47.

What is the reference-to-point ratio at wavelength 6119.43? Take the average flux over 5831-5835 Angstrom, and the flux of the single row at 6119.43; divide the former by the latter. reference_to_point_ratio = 1.084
